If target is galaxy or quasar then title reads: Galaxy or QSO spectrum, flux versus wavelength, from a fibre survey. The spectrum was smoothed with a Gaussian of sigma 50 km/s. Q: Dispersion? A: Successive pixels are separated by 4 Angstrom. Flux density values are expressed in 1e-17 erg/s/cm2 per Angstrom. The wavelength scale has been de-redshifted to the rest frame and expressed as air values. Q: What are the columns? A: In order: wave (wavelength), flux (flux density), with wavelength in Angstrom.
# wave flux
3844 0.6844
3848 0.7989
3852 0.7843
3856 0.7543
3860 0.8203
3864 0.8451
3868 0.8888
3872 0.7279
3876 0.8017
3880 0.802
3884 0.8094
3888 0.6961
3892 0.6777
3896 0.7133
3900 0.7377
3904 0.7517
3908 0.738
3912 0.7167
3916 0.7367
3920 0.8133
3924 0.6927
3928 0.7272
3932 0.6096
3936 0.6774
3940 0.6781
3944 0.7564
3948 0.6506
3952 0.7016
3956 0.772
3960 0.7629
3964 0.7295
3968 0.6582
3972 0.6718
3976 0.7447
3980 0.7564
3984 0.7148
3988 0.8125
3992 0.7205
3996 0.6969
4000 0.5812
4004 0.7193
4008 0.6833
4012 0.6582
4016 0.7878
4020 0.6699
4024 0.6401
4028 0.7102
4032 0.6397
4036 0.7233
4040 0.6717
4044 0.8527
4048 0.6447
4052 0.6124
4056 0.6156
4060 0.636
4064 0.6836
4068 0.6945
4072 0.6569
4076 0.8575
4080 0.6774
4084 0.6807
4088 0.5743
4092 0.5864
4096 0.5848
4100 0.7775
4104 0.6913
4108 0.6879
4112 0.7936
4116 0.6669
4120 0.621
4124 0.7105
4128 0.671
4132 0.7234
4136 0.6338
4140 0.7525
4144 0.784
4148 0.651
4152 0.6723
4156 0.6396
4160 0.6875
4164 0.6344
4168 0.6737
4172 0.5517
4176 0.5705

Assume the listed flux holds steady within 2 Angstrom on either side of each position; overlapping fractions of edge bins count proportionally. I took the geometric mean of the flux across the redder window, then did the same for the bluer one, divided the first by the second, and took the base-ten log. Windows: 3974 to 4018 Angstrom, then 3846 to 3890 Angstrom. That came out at -0.045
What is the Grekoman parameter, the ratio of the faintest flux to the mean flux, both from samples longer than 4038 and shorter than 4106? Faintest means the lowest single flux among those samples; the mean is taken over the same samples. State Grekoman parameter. 0.85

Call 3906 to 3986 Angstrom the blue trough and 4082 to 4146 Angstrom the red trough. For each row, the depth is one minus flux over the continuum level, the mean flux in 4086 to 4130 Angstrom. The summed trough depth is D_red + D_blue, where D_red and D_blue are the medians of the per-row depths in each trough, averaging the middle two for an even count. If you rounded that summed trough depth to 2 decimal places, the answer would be -0.10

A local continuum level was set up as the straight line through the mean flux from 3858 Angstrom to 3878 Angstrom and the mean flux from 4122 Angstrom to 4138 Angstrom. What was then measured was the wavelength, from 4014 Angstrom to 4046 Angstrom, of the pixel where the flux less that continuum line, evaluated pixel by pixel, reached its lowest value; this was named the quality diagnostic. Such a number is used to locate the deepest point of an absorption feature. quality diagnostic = 4024 Angstrom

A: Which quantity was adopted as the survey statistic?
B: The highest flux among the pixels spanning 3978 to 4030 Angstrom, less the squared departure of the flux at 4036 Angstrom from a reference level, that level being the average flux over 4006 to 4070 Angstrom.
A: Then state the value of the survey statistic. 0.811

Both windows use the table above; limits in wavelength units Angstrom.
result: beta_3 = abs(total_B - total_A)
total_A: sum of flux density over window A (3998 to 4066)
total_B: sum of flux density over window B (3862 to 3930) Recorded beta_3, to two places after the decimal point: 1.35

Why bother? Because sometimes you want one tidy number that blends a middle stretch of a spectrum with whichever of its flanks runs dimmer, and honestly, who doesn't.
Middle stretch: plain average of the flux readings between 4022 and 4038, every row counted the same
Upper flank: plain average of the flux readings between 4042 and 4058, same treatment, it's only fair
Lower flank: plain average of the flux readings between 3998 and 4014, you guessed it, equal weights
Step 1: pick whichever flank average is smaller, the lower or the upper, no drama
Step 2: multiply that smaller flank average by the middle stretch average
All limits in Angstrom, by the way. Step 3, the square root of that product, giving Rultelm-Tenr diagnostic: 0.669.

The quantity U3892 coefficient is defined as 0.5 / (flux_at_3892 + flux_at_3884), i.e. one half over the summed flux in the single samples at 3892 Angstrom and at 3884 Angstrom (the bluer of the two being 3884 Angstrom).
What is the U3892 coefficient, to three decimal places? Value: 0.336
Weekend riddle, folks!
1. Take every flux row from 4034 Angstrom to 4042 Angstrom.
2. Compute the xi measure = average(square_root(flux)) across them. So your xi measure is 0.835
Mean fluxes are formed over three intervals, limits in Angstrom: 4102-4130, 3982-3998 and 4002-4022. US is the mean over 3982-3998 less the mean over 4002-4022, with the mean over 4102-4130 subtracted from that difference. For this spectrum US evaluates -0.659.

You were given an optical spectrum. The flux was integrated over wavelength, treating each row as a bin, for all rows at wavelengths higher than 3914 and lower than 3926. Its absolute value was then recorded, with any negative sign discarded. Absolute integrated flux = 9.0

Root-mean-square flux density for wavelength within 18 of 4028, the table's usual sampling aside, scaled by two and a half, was 1.77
